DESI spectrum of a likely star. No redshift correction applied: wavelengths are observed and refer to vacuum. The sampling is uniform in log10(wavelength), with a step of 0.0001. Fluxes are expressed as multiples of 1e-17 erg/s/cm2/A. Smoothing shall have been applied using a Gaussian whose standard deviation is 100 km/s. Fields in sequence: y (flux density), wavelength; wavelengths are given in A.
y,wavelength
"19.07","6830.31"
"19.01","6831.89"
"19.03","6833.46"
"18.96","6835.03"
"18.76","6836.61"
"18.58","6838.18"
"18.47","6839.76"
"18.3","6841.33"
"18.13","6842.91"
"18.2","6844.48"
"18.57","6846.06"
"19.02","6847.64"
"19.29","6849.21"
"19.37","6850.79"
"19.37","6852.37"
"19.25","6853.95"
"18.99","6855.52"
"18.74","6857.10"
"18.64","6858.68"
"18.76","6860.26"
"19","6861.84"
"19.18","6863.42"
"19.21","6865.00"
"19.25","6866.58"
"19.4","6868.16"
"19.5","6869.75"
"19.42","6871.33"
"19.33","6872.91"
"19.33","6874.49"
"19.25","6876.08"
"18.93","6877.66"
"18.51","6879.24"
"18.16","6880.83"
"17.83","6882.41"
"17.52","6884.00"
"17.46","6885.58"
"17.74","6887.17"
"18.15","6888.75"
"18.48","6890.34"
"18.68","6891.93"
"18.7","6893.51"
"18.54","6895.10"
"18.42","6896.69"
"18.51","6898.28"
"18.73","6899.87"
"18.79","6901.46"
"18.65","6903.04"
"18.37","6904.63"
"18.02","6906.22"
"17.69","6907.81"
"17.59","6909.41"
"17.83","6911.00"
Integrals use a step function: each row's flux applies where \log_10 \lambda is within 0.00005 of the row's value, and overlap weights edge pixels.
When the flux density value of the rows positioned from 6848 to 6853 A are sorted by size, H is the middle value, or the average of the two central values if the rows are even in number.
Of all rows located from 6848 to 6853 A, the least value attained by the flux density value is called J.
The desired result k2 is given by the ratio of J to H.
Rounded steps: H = 19.4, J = 19.29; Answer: 0.996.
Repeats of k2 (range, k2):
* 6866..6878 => 0.979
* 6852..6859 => 0.982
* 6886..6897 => 0.960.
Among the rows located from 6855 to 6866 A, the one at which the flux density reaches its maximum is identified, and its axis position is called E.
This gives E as 6865.00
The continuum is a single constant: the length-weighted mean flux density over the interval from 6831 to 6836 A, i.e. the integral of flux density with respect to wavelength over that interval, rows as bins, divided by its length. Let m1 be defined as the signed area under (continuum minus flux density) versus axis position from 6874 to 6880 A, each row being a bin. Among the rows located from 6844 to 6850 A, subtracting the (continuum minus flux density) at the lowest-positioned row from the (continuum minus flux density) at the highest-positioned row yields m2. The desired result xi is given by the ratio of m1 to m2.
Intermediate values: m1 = -0.1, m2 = -1.09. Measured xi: 0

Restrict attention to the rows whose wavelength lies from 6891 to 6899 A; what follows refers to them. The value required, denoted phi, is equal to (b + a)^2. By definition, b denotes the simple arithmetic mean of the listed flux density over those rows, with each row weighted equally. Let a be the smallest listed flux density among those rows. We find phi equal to 1368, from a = 18.42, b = 18.6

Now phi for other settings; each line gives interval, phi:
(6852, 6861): 1414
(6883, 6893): 1258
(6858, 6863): 1402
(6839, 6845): 1325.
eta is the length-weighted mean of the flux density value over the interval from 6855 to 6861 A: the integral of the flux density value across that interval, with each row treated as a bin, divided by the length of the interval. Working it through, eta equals 18.8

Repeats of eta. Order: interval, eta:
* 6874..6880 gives 19.0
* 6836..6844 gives 18.4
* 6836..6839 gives 18.7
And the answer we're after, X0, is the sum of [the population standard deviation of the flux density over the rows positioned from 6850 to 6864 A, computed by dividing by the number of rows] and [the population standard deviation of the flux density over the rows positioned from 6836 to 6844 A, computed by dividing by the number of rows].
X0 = 0.48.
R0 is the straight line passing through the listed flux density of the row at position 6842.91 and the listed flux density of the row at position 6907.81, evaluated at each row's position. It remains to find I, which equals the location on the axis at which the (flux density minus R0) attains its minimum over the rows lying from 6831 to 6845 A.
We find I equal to 6842.91 A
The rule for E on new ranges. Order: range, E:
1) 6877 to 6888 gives 6877.66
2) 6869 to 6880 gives 6869.75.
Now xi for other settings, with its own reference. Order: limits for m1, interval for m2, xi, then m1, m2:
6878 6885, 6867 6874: 92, 6.5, 0.07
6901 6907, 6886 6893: -3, 3.2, -0.94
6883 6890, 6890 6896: -140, 8.4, -0.06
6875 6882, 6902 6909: 2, 2.0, 0.96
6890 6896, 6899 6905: 6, 2.2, 0.36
